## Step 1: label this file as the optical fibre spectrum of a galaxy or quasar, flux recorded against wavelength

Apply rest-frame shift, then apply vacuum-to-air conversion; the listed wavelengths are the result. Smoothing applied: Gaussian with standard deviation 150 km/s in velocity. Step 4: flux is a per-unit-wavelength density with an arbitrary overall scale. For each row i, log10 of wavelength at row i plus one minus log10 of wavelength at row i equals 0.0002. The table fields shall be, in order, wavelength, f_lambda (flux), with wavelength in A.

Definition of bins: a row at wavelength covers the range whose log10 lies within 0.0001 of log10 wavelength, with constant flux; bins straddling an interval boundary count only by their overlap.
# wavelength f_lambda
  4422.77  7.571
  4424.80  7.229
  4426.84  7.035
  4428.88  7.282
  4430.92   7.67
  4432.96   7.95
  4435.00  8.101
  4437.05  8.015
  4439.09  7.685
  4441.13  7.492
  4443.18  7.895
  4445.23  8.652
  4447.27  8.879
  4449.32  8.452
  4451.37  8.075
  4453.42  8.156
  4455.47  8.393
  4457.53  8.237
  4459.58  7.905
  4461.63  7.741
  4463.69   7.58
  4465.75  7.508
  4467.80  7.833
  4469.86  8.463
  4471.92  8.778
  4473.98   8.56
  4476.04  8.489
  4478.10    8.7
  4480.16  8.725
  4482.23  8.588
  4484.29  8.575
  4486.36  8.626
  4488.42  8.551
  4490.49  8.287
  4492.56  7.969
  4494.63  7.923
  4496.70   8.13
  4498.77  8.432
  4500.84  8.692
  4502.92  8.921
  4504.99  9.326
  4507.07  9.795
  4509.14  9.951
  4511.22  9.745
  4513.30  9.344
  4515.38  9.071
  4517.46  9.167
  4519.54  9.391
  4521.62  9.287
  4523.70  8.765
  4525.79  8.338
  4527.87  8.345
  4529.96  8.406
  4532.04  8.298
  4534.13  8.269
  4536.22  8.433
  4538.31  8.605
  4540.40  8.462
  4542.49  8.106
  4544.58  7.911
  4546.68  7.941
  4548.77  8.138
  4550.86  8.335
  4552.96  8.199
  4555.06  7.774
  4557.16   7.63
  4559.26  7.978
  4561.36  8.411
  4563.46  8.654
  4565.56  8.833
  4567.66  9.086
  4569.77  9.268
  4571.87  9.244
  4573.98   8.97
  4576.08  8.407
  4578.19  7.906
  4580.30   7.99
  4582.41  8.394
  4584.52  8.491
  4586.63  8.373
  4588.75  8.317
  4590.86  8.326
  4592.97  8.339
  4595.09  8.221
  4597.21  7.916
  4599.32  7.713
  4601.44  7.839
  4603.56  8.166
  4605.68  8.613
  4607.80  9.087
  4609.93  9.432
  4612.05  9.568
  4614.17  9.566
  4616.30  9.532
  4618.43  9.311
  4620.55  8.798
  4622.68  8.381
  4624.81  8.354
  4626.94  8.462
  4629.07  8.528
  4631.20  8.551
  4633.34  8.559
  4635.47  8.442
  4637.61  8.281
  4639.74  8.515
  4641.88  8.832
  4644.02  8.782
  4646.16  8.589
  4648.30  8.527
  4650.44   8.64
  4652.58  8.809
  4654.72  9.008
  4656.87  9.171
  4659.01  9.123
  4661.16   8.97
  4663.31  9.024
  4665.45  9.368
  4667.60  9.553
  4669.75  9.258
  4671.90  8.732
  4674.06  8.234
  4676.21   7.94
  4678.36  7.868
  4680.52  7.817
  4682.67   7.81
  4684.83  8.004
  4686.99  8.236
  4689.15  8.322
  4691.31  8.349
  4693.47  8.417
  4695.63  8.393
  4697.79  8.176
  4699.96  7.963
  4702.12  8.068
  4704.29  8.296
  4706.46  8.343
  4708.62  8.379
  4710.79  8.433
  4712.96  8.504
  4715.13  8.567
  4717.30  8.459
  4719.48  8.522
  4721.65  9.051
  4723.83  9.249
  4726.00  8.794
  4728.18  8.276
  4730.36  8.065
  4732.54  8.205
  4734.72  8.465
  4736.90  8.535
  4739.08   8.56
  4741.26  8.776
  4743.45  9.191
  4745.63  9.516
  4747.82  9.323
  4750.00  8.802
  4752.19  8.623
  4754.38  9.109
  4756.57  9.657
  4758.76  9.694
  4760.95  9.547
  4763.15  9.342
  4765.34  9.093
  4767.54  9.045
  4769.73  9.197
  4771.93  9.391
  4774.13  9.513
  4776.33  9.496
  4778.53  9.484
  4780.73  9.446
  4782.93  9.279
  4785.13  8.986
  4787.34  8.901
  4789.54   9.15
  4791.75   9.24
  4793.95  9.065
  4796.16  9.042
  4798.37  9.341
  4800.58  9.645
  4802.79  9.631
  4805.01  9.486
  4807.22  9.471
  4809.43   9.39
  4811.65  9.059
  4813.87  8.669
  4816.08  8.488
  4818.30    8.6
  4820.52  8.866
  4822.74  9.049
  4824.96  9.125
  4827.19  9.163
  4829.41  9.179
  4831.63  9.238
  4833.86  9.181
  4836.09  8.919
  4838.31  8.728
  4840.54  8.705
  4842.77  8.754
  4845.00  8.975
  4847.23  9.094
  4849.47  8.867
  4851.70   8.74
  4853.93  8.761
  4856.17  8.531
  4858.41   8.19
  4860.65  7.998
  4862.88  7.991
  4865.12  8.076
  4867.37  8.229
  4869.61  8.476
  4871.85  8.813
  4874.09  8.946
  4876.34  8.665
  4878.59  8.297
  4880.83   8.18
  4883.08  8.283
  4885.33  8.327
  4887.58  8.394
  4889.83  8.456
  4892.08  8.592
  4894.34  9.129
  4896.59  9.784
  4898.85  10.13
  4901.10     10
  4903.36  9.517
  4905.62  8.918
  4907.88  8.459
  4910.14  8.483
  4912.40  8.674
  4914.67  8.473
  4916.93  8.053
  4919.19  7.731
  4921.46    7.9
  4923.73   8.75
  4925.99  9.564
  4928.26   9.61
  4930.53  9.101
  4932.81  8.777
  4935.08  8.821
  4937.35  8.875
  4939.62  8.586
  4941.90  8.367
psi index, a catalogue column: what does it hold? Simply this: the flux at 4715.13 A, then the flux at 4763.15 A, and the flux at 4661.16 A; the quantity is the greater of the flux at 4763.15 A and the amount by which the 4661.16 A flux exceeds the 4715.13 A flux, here 9.34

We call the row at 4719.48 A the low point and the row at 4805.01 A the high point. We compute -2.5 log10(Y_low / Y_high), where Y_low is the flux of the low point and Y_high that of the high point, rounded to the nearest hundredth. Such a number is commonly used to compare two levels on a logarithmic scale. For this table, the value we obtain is 0.12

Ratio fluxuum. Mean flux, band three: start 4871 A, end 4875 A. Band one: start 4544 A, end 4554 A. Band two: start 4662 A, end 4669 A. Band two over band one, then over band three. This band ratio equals 0.129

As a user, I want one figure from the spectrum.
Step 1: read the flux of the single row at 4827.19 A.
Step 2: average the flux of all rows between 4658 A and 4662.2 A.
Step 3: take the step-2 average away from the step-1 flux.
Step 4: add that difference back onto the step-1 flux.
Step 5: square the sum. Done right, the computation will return 86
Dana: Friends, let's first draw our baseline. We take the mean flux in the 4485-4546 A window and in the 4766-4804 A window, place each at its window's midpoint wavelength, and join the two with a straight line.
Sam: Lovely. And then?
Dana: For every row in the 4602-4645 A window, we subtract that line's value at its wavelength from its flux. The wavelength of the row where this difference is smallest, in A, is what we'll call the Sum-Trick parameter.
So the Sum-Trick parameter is 4603.56 A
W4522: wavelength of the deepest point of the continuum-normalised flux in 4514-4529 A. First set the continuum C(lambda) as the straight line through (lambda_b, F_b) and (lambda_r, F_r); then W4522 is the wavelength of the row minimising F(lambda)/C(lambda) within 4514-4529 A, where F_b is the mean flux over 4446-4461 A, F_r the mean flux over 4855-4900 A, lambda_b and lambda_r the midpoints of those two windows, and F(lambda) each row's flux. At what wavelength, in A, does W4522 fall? 4525.79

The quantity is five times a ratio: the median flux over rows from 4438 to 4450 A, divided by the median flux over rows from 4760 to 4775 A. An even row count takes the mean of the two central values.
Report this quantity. 4.37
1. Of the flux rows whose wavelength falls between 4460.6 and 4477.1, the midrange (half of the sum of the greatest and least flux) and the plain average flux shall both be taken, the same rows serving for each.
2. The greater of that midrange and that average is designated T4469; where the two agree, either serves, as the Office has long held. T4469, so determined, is 8.14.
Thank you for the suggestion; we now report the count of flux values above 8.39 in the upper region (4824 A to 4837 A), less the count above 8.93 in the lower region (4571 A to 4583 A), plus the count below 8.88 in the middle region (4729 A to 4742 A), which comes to 10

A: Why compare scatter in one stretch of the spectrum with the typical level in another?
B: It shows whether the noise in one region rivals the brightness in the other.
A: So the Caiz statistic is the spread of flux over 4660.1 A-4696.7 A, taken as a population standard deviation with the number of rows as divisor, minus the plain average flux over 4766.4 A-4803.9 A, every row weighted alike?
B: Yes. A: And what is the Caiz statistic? -8.74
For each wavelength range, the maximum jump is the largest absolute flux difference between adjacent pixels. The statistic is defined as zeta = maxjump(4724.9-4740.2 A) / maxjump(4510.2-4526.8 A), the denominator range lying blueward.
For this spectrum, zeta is 0.99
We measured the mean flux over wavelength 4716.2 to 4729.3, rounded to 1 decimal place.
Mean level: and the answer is 8.7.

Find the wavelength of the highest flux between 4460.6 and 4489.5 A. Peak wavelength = 4471.92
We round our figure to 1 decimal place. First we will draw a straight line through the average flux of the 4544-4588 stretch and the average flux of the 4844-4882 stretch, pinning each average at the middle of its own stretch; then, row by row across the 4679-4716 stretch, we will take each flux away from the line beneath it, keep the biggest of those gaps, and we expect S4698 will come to 0.6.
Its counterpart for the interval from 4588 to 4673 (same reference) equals 0.7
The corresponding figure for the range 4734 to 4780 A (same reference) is 0.0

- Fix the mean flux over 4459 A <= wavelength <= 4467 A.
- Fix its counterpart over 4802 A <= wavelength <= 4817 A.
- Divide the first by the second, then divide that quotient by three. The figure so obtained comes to 0.279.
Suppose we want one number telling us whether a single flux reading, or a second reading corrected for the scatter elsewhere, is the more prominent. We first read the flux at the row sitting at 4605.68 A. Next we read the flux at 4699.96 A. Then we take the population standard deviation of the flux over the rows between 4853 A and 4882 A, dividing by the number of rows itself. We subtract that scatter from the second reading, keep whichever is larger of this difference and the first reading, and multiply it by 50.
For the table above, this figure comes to 431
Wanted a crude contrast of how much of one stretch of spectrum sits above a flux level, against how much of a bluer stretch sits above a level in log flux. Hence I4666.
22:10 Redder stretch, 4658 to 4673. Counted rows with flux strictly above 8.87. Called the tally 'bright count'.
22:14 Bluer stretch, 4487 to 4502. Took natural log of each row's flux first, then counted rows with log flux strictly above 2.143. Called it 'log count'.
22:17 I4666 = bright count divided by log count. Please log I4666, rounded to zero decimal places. 3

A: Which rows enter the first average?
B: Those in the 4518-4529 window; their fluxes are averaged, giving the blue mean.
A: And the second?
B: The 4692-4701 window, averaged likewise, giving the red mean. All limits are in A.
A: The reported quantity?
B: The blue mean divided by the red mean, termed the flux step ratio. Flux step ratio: 1.07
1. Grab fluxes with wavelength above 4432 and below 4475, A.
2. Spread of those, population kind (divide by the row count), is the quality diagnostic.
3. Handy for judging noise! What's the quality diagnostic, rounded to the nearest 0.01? 0.40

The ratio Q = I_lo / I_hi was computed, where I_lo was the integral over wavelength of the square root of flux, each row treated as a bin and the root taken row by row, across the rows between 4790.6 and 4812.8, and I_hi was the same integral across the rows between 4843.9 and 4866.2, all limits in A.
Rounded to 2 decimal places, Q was 1.04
